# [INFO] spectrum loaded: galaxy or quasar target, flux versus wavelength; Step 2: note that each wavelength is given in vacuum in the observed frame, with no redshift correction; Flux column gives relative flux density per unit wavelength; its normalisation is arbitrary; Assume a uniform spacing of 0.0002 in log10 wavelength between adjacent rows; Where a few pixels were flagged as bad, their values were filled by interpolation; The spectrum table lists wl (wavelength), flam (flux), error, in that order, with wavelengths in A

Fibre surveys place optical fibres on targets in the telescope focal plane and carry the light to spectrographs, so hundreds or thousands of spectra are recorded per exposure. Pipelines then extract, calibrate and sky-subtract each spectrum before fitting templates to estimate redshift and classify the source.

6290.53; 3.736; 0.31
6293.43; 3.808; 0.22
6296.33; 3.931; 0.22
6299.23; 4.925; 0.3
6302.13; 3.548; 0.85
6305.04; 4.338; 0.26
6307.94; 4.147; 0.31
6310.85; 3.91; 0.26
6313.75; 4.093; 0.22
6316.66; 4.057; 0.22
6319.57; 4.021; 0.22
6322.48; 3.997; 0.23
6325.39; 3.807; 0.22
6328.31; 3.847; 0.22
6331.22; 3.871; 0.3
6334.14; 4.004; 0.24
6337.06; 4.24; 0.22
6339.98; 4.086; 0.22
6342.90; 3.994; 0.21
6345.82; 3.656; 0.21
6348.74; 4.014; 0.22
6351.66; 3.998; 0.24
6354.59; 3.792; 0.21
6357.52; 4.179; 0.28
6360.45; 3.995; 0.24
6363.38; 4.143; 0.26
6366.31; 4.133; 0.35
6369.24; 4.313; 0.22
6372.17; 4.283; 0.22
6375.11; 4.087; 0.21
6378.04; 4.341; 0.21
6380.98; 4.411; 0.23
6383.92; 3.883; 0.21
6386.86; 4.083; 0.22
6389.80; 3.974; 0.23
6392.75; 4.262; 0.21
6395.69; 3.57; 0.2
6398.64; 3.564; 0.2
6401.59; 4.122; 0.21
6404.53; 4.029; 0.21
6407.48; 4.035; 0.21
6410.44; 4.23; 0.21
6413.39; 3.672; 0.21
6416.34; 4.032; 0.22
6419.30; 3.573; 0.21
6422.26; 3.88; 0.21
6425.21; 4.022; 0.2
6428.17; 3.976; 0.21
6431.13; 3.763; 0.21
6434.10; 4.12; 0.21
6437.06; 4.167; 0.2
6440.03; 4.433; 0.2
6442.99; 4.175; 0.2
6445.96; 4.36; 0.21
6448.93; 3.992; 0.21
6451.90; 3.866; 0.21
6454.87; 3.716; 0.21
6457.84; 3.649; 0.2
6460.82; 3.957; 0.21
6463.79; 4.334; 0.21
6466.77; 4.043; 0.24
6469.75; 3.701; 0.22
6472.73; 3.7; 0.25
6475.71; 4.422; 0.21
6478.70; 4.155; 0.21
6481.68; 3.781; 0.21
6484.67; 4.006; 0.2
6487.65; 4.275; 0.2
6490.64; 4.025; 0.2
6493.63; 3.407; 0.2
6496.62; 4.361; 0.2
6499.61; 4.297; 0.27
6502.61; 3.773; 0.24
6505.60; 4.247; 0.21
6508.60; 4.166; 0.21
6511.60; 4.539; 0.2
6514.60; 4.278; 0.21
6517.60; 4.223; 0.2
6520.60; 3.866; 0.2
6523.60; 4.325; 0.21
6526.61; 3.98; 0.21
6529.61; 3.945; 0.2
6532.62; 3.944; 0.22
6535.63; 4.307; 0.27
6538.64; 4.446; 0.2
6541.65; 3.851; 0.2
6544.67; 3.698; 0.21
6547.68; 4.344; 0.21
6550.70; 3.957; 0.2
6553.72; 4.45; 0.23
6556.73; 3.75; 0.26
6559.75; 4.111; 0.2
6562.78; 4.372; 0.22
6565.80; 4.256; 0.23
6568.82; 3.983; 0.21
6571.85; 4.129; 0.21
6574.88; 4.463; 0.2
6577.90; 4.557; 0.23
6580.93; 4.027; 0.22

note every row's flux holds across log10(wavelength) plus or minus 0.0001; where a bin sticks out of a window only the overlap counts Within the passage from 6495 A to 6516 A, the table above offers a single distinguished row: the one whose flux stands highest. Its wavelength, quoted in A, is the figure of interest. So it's 6511.60 A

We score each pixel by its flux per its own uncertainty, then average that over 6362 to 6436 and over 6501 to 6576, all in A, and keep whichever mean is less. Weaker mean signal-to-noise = 18.5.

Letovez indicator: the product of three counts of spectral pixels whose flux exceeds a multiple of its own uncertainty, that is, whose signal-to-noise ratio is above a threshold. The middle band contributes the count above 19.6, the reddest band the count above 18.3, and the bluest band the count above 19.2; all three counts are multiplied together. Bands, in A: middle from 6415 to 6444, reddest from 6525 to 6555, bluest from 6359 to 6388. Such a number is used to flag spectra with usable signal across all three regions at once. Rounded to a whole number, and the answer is 140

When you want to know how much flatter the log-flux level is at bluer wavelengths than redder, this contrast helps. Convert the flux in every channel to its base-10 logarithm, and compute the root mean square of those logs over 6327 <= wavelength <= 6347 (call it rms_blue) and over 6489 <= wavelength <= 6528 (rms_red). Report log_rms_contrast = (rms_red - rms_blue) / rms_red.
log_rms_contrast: 0.027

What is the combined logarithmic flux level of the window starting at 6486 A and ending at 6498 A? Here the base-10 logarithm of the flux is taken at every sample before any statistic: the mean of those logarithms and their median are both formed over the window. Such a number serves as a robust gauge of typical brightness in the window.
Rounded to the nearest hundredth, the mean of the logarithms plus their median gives 1.22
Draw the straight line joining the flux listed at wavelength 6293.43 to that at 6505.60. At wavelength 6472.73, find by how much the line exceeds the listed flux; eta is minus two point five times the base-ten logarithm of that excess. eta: 0.80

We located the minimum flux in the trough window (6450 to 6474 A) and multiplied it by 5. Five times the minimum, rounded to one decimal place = 18.2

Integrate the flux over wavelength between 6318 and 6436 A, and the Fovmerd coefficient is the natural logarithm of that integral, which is 6.2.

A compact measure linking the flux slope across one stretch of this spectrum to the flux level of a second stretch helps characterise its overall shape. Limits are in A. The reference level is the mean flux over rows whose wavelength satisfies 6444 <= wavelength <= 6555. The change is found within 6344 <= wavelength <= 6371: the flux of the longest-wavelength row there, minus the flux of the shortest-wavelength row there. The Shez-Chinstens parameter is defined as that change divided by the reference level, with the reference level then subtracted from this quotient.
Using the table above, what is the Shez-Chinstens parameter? -3.90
